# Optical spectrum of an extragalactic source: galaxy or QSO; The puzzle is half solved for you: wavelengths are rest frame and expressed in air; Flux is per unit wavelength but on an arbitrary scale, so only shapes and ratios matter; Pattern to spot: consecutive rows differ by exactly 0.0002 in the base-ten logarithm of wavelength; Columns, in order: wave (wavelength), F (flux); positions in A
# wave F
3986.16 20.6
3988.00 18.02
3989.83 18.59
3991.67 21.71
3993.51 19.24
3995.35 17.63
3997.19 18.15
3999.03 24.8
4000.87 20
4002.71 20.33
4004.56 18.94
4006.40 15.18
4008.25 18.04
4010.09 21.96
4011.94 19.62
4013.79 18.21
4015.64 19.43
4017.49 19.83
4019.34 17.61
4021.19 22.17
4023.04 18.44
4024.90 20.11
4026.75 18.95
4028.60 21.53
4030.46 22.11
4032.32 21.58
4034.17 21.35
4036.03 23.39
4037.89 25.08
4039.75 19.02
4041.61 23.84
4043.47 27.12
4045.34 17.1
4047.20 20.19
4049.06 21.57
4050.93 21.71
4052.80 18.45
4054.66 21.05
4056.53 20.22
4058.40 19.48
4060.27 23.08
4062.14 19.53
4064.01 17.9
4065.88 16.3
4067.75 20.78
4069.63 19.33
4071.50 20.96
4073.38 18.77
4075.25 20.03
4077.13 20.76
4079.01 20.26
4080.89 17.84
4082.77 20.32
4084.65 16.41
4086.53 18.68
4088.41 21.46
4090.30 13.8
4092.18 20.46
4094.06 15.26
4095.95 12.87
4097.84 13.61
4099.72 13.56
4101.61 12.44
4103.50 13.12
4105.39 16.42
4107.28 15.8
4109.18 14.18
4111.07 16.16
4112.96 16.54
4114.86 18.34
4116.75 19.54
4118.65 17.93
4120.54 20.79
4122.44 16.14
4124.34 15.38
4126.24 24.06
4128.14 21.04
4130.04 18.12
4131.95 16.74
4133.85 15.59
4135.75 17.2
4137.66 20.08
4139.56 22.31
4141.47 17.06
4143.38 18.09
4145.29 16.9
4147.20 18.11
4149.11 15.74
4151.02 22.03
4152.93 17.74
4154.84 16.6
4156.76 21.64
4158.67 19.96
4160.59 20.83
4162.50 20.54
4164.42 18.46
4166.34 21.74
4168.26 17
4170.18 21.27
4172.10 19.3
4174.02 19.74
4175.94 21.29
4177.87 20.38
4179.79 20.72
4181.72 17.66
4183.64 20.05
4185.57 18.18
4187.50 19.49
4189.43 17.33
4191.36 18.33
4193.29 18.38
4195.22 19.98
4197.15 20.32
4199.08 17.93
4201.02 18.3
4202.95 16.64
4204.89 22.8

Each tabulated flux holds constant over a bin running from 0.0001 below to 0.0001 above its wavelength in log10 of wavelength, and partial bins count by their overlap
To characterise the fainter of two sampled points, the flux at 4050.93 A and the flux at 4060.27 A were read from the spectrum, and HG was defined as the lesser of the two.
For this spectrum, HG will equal 22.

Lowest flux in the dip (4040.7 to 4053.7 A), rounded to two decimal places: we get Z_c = 17.10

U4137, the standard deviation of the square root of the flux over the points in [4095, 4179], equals 0.34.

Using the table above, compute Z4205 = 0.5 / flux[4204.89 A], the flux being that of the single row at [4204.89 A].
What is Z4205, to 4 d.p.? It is 0.0219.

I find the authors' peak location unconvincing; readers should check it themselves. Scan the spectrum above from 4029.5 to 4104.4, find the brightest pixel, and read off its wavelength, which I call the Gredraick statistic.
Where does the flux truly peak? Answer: 4043.47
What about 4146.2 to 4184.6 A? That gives 4151.02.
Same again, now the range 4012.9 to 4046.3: 4043.47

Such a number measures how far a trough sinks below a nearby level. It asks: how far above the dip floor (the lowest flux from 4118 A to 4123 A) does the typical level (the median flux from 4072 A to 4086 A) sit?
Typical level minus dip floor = 3.9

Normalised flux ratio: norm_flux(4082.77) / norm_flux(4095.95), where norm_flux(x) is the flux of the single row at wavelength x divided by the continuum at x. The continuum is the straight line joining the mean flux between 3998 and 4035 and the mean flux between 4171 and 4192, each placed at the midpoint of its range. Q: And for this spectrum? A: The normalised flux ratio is 1.57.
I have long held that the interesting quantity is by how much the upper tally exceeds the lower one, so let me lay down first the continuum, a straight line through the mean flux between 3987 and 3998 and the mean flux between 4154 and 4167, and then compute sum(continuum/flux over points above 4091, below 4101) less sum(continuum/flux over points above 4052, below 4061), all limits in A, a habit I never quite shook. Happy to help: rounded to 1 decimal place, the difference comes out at 1.9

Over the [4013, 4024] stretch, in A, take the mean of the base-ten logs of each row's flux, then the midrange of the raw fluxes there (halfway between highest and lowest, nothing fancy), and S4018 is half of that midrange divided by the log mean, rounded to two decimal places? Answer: 7.75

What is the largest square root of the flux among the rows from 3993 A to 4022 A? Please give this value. 4.98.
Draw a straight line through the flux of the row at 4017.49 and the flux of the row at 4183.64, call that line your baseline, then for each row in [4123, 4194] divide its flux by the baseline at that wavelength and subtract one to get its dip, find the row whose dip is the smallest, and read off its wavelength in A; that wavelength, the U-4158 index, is 4124.34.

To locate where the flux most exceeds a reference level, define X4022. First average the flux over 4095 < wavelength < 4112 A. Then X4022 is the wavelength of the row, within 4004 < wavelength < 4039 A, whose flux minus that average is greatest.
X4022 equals 4037.89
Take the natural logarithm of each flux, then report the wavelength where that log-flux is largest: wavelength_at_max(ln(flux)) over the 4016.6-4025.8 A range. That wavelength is 4021.19 A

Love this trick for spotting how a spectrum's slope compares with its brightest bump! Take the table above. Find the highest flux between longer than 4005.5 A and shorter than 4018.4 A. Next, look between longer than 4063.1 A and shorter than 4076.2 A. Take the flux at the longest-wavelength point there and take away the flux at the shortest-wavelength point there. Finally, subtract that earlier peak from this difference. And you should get -20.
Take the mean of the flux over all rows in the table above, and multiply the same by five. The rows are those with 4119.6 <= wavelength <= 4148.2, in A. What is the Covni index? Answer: 92.5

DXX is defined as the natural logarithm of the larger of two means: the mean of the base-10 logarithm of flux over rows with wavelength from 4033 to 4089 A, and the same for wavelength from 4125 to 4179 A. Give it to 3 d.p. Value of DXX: 0.268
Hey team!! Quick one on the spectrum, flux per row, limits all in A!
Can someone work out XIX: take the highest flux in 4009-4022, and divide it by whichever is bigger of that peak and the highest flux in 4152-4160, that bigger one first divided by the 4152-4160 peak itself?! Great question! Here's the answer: 21.6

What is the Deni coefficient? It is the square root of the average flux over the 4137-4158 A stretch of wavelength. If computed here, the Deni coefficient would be 4.33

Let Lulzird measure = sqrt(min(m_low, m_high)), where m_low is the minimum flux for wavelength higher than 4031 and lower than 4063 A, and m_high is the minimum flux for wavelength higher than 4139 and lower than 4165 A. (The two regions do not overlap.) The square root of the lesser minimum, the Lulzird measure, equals 3.97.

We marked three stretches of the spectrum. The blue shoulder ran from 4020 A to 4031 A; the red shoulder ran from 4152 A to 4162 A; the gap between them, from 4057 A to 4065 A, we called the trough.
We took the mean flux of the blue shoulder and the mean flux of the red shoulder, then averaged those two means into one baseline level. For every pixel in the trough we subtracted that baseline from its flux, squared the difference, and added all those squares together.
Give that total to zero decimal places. 14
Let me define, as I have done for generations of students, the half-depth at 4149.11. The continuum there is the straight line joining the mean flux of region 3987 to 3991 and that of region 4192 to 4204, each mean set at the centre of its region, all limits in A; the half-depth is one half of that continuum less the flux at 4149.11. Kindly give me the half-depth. 1.4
